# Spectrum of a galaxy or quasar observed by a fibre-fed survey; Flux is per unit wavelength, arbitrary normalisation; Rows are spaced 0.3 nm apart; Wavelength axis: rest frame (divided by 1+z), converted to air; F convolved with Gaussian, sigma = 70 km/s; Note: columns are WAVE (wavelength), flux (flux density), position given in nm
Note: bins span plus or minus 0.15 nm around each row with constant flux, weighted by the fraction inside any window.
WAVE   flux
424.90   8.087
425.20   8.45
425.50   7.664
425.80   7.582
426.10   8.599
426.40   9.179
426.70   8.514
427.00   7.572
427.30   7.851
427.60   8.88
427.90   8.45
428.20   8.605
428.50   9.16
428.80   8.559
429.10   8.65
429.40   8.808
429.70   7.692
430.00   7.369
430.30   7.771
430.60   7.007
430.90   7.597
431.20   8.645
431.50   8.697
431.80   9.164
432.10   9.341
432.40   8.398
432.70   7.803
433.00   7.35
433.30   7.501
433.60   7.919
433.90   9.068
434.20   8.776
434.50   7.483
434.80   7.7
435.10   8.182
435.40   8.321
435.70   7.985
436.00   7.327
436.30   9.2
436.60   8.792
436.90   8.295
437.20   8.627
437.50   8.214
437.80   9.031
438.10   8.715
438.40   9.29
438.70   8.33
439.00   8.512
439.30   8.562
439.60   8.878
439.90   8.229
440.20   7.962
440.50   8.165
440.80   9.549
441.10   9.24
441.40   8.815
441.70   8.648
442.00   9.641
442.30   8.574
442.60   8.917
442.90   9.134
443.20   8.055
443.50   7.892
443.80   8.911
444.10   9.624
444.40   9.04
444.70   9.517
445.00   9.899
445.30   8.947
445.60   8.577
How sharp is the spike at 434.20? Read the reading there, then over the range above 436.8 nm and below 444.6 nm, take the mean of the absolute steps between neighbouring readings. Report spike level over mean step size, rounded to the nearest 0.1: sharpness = 16.2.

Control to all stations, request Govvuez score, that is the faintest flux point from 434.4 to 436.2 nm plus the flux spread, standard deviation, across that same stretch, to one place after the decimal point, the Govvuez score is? 7.7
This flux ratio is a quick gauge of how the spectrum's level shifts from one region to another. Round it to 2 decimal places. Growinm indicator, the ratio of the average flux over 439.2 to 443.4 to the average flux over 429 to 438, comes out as 1.06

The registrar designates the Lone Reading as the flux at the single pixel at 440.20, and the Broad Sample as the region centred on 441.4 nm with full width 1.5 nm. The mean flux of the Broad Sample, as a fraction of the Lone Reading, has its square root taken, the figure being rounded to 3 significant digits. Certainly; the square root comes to 1.07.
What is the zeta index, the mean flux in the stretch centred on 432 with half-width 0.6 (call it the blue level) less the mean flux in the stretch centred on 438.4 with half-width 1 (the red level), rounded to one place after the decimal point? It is 0.2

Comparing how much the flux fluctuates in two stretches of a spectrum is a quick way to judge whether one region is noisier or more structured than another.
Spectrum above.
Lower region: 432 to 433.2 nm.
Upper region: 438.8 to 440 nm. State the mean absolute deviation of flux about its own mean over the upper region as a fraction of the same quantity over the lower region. 0.27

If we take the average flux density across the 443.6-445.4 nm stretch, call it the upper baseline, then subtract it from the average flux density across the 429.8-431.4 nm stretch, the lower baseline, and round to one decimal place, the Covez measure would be -1.6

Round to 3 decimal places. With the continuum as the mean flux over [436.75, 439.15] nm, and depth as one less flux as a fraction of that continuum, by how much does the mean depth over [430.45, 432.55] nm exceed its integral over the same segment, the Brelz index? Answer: -0.028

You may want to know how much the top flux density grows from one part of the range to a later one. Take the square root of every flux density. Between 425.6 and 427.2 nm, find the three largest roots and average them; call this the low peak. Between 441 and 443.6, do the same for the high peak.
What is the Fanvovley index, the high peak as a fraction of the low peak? 1.03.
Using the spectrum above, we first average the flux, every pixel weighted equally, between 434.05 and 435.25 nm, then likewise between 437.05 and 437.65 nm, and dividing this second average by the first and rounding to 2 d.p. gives 1.05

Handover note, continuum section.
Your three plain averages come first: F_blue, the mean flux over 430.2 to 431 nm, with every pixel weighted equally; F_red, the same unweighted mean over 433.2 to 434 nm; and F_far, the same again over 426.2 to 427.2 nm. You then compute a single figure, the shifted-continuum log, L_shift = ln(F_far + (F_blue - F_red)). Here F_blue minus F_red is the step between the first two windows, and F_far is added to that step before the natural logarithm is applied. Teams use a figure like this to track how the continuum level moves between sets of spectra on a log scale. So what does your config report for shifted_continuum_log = 2.04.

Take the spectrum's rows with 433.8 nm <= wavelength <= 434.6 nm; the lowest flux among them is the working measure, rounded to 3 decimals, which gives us 7.483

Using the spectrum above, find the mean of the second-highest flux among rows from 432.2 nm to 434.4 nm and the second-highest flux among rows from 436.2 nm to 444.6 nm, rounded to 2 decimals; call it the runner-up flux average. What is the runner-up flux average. 9.20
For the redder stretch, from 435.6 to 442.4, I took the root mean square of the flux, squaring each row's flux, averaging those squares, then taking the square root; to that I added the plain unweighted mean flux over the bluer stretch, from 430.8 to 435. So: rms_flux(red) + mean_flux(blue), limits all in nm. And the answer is 16.90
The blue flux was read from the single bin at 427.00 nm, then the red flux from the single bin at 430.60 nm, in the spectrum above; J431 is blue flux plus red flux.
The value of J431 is 14.6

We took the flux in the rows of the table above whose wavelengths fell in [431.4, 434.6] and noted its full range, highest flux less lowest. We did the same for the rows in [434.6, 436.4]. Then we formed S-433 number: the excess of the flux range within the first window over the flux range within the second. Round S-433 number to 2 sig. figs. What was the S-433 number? 0.12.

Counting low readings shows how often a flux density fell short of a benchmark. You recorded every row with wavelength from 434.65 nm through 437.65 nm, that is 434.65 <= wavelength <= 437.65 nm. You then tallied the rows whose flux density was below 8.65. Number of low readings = 8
